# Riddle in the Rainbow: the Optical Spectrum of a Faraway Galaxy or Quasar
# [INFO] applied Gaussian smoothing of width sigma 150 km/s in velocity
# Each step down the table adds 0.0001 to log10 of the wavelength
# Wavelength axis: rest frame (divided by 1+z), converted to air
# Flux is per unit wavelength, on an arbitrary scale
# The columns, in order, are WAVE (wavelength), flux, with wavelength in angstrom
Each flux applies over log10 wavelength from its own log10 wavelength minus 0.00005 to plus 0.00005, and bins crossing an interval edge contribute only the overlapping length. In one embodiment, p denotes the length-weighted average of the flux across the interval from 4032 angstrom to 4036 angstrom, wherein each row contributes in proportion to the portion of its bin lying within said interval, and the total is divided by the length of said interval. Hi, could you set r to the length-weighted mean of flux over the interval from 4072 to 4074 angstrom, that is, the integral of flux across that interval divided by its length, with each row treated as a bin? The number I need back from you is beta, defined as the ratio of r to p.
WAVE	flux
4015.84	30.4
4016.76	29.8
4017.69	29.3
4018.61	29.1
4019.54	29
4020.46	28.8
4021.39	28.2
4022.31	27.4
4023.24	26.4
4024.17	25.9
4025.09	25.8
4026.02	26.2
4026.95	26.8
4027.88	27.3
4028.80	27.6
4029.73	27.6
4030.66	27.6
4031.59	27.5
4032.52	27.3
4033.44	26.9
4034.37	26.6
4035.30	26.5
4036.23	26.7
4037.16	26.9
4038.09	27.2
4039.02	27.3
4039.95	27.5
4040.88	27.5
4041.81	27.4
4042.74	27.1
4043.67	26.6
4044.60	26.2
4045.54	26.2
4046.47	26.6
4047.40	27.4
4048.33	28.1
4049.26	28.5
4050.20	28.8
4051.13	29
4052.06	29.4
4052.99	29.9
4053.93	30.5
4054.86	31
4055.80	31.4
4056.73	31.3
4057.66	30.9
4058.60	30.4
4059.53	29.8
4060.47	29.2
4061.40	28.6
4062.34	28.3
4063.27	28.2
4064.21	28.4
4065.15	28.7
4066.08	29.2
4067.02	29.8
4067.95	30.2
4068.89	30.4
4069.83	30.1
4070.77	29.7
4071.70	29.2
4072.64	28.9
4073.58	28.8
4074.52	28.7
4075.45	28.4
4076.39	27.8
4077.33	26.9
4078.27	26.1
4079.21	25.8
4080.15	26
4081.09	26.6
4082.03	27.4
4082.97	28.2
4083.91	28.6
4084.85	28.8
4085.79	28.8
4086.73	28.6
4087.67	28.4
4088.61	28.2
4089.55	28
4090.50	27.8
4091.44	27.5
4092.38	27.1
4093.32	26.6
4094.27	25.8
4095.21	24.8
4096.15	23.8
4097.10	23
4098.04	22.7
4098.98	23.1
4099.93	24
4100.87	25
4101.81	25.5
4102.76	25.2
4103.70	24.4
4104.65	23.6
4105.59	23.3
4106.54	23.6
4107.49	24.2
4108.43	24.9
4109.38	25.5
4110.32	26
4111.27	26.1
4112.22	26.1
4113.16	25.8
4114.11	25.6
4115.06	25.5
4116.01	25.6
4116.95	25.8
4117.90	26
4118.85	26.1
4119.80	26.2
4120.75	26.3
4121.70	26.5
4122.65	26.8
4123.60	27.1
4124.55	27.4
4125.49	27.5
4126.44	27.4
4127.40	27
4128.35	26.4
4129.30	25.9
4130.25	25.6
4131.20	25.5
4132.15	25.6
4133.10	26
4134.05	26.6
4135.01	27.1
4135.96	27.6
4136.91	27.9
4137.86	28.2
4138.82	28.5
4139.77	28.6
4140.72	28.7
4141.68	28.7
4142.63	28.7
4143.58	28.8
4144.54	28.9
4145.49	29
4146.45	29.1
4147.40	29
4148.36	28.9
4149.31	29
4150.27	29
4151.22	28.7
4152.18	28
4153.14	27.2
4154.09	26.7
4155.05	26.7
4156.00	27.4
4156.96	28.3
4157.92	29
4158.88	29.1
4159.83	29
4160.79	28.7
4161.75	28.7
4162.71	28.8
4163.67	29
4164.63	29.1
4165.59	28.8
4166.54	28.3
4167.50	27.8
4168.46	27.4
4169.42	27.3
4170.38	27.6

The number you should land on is 1.07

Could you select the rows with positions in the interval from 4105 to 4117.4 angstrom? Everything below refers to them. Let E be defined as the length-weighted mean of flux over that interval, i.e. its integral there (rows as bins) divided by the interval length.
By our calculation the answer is 25.2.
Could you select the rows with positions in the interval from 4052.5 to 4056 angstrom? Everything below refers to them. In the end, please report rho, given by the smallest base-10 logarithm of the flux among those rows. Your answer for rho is 1.48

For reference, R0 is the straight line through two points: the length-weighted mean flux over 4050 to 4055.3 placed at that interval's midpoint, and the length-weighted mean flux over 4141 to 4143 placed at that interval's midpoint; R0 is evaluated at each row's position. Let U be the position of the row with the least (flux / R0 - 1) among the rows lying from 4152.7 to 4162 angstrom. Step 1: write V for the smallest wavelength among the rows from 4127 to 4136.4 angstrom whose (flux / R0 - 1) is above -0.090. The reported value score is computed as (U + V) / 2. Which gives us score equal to 4140.7 angstrom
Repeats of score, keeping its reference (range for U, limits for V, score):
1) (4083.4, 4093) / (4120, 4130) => 4107.0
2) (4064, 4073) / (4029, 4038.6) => 4047.0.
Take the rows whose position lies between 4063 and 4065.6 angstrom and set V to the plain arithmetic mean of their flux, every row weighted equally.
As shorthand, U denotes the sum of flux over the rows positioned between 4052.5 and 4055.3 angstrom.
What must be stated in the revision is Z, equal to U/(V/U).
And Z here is 294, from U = 91.4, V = 28.4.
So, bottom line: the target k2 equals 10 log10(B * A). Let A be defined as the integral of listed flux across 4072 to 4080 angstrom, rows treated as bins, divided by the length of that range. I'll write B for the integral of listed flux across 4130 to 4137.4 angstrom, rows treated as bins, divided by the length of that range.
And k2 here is 28.7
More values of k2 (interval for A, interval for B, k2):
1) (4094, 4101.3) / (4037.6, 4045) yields 28.1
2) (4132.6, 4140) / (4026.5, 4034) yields 28.8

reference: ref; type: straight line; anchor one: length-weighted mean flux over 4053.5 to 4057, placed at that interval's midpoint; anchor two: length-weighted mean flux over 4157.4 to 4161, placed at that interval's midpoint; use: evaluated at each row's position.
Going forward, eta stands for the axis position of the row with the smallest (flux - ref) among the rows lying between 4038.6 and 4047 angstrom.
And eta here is 4044.60 angstrom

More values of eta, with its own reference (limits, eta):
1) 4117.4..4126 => 4117.90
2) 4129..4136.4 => 4131.20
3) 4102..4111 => 4105.59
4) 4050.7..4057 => 4051.13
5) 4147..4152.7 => 4152.18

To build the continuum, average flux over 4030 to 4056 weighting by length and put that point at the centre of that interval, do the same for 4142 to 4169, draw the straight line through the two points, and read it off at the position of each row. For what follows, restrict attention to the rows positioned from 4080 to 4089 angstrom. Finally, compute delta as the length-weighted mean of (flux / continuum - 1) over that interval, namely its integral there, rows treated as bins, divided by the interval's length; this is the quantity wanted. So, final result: 0.00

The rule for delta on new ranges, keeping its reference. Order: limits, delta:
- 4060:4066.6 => 0.03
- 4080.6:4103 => -0.06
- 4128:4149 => -0.02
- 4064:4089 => 0.01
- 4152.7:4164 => -0.01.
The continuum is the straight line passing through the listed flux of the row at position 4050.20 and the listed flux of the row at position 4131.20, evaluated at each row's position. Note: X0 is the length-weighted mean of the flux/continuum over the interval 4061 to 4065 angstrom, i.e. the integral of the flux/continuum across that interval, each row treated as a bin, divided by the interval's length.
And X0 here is 1.00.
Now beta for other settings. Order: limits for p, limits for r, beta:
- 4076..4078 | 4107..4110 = 0.92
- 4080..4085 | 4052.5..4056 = 1.11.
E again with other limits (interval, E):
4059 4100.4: 27.6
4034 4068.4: 28.5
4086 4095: 27.5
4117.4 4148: 27.3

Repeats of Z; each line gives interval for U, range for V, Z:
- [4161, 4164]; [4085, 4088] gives 262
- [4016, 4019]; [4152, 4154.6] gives 285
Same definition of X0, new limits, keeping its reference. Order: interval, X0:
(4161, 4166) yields 1.19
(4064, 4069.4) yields 1.05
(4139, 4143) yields 1.14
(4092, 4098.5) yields 0.92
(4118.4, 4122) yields 1.01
